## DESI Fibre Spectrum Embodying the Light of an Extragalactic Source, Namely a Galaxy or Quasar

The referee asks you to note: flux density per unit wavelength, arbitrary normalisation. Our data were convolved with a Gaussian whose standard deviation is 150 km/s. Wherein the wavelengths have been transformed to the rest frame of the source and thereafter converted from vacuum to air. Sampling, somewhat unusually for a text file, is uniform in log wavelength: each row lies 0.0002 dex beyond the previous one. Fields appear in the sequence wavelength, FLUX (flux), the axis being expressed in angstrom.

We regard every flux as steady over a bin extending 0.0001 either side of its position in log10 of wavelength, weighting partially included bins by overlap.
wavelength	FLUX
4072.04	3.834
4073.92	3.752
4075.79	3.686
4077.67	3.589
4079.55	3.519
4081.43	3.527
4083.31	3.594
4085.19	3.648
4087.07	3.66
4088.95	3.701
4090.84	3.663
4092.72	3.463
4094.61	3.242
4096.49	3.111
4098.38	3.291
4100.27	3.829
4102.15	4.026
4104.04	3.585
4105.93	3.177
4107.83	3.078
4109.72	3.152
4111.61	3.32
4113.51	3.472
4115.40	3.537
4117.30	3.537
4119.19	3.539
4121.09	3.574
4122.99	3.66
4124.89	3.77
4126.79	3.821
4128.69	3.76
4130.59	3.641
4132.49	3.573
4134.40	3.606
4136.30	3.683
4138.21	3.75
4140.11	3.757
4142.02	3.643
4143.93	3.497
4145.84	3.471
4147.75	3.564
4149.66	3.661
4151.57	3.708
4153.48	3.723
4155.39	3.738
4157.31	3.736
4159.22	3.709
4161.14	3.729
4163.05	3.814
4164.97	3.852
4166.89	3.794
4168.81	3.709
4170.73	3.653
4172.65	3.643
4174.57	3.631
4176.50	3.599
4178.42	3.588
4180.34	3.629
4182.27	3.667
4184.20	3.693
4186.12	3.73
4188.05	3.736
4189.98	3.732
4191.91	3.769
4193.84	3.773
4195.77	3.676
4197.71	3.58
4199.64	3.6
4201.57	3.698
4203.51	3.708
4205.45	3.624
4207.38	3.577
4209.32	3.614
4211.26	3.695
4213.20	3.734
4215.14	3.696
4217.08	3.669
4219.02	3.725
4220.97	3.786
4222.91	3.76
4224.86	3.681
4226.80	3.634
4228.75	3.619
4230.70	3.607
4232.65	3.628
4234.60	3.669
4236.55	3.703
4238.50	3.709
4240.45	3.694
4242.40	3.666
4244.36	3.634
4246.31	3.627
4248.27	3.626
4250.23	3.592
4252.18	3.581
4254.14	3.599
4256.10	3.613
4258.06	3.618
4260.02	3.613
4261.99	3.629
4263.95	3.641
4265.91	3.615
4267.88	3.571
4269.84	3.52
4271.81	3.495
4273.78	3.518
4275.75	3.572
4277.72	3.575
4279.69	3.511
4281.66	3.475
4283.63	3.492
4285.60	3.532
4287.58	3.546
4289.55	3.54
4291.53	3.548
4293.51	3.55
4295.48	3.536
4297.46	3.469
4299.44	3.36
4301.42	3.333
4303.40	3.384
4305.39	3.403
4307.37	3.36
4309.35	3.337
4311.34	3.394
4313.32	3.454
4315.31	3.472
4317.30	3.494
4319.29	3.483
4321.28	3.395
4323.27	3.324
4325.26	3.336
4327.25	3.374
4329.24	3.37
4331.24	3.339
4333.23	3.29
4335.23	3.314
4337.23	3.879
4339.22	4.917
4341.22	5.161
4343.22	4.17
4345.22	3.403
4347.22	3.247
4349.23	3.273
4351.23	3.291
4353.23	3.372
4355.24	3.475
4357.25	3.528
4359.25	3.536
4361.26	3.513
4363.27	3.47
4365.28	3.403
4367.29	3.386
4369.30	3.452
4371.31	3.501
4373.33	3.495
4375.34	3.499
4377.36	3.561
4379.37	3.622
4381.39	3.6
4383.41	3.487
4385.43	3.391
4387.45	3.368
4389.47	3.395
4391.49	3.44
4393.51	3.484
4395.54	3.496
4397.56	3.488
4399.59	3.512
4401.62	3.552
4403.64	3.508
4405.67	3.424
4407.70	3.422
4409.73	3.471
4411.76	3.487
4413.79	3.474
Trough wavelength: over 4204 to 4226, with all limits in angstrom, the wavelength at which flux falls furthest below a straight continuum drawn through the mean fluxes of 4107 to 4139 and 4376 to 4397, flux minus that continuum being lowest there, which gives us 4207.38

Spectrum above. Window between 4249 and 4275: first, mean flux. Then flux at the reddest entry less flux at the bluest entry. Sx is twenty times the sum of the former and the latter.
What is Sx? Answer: 70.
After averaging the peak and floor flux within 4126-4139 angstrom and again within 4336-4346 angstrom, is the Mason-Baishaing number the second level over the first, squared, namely 1.34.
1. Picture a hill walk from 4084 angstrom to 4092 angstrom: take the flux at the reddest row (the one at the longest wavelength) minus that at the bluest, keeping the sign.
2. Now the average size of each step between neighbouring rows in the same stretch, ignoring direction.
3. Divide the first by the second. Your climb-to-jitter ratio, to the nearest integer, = 0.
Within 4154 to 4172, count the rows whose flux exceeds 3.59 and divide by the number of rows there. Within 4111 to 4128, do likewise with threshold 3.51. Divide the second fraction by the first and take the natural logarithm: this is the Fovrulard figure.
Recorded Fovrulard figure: -0.25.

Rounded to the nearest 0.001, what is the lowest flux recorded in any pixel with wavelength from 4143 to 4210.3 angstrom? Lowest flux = 3.471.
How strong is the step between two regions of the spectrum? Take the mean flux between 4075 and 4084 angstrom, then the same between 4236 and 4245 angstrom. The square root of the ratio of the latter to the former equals 1.01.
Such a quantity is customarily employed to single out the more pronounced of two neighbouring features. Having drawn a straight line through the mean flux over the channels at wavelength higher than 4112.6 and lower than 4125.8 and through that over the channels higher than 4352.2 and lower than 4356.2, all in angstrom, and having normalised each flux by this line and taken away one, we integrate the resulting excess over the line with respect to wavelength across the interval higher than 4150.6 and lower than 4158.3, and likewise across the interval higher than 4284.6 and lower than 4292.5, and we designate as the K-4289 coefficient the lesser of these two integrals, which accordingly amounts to 0.17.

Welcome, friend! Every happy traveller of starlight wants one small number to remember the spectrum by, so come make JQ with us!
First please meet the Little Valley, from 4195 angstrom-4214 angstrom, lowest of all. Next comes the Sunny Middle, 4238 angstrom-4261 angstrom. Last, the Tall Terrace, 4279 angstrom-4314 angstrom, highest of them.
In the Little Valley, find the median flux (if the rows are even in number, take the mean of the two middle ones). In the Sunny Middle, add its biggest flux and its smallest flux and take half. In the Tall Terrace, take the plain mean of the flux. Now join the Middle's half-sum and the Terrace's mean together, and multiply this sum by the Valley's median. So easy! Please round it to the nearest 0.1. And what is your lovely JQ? 25.9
